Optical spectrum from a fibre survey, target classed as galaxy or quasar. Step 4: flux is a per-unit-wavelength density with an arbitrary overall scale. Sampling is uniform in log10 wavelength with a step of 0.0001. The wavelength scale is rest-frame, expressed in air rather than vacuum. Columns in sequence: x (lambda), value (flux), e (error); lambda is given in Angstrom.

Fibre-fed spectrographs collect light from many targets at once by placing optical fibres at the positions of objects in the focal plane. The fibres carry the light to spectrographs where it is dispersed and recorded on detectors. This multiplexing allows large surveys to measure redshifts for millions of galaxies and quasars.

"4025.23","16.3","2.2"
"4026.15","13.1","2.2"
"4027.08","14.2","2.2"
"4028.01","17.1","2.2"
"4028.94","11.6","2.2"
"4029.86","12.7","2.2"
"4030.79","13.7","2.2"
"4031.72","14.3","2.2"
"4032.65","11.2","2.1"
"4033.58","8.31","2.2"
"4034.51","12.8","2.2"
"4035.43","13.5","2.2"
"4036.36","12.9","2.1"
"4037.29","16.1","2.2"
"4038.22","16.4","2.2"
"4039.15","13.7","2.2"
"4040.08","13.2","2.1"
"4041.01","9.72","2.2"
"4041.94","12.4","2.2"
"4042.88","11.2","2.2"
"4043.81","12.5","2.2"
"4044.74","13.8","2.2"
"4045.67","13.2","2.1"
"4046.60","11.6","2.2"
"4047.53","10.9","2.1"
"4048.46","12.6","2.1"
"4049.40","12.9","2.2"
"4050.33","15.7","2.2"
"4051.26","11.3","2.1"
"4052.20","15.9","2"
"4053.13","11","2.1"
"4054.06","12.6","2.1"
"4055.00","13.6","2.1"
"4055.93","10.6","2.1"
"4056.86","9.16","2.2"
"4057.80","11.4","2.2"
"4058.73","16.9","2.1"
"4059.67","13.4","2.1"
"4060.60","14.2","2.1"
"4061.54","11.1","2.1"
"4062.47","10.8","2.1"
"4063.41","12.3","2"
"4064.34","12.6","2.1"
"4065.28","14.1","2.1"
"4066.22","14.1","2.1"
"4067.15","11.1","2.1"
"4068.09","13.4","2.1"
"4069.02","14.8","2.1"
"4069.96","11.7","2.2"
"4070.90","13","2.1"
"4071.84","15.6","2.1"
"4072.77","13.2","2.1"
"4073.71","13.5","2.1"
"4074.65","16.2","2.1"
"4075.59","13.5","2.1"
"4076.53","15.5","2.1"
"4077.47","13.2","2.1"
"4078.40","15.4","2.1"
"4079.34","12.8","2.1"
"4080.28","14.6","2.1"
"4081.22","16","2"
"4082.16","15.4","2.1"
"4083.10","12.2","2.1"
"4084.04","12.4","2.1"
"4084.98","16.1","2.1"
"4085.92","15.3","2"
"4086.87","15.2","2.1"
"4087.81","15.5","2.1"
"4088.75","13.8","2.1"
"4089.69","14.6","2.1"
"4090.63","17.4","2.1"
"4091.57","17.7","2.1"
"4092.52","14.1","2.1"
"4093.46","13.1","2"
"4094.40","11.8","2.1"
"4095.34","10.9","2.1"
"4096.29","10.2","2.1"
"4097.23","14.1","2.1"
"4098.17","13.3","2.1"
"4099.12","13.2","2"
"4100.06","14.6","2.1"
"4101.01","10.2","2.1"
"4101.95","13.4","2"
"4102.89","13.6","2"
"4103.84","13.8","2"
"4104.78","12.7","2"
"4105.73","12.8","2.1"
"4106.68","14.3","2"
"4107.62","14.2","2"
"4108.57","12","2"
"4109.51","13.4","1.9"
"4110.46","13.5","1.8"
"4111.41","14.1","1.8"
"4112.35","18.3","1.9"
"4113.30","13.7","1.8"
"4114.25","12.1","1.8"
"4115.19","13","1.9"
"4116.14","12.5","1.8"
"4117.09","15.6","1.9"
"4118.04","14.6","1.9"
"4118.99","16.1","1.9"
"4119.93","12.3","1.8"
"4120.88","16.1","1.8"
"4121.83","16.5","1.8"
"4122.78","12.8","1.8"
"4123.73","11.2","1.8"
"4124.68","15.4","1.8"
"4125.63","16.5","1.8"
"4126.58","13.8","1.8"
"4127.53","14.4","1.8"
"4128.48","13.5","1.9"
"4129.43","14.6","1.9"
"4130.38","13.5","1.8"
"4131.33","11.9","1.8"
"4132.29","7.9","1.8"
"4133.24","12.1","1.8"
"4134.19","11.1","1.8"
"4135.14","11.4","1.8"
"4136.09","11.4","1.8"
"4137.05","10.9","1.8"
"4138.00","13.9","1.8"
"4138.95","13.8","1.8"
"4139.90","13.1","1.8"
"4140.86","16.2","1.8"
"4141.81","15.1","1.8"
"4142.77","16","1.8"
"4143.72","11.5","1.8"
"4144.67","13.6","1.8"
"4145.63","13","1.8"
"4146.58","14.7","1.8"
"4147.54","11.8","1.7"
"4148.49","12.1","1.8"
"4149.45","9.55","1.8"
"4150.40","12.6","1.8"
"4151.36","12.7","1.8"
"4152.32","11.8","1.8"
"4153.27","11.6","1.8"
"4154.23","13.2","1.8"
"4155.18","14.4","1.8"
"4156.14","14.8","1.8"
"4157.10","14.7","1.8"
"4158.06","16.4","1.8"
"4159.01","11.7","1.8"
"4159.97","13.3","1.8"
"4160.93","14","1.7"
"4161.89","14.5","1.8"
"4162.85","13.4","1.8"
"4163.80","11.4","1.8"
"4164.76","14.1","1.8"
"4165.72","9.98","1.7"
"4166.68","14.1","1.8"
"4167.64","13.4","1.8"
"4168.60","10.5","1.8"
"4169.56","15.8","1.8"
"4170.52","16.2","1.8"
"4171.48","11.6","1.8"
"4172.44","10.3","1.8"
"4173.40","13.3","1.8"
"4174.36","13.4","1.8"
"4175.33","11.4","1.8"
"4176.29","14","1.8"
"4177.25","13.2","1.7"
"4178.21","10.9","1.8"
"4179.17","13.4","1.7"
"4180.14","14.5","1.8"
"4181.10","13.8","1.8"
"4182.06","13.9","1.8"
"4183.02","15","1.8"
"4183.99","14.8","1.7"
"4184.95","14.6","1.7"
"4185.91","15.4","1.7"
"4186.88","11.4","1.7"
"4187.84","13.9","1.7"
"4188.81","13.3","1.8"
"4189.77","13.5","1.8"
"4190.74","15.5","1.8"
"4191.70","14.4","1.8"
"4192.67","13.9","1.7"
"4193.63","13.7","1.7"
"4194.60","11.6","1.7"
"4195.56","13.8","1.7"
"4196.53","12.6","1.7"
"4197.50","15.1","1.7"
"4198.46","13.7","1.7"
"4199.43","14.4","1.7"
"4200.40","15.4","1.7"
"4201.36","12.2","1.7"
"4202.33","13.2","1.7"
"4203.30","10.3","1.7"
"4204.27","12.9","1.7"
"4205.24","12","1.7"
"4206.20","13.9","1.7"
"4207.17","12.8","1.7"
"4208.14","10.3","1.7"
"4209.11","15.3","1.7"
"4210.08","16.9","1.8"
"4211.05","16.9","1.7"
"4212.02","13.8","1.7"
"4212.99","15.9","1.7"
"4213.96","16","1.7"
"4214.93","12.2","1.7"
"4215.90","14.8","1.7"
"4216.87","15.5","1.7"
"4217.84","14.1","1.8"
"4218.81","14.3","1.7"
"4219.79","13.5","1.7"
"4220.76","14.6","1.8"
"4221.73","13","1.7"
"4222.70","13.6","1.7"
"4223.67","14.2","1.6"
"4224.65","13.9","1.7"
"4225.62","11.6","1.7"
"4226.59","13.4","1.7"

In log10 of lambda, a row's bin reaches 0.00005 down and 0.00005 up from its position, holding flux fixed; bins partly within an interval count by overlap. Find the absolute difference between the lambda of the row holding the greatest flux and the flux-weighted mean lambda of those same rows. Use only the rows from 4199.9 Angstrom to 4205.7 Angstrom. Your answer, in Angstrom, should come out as 2.3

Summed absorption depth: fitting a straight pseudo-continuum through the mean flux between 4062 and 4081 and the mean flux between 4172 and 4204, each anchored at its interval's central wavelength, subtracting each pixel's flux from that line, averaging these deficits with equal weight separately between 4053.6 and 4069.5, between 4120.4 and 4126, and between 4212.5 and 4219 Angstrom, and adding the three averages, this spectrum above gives -2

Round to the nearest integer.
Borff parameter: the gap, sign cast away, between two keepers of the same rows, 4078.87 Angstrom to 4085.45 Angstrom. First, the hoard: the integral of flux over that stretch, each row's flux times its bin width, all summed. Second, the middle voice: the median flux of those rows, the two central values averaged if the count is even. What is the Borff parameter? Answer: 79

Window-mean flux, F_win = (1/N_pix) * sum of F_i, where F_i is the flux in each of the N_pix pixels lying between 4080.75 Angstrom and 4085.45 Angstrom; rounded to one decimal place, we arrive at 14.4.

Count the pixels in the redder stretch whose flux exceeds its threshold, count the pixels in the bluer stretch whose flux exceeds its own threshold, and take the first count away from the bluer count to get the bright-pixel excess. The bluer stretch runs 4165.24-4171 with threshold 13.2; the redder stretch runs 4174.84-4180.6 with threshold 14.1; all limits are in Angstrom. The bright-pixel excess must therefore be 3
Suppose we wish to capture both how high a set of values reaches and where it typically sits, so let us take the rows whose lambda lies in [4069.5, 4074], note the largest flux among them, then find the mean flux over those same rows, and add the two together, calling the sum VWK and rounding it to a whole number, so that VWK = 29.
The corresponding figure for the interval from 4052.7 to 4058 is 25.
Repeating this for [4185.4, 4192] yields 29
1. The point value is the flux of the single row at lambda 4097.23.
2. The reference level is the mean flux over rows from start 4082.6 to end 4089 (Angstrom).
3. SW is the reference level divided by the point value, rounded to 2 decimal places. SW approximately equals 1.02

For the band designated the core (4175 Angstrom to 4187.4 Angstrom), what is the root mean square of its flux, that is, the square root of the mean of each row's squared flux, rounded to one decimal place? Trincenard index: 13.6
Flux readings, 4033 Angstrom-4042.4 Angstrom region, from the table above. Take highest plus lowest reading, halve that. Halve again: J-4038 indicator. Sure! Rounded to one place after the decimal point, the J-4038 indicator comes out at 6.2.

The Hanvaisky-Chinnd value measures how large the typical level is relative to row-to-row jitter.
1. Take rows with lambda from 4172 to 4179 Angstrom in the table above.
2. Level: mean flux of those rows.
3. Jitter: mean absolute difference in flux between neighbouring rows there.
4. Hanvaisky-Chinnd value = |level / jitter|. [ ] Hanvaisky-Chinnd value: 6.9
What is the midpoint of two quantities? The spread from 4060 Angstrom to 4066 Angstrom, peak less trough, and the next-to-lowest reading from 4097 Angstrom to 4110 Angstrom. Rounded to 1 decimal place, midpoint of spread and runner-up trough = 7.7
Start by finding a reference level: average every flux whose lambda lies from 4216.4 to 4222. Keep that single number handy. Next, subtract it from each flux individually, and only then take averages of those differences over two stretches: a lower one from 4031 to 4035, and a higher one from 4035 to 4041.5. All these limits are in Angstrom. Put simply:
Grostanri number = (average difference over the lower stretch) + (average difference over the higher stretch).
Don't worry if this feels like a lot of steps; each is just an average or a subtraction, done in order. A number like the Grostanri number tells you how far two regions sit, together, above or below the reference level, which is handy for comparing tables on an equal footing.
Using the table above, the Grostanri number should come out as -3.0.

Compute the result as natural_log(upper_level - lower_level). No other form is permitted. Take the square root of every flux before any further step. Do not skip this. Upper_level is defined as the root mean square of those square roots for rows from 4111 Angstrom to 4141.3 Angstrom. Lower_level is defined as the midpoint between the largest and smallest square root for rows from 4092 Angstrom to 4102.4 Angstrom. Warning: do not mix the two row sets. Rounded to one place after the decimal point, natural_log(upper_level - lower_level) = -1.7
